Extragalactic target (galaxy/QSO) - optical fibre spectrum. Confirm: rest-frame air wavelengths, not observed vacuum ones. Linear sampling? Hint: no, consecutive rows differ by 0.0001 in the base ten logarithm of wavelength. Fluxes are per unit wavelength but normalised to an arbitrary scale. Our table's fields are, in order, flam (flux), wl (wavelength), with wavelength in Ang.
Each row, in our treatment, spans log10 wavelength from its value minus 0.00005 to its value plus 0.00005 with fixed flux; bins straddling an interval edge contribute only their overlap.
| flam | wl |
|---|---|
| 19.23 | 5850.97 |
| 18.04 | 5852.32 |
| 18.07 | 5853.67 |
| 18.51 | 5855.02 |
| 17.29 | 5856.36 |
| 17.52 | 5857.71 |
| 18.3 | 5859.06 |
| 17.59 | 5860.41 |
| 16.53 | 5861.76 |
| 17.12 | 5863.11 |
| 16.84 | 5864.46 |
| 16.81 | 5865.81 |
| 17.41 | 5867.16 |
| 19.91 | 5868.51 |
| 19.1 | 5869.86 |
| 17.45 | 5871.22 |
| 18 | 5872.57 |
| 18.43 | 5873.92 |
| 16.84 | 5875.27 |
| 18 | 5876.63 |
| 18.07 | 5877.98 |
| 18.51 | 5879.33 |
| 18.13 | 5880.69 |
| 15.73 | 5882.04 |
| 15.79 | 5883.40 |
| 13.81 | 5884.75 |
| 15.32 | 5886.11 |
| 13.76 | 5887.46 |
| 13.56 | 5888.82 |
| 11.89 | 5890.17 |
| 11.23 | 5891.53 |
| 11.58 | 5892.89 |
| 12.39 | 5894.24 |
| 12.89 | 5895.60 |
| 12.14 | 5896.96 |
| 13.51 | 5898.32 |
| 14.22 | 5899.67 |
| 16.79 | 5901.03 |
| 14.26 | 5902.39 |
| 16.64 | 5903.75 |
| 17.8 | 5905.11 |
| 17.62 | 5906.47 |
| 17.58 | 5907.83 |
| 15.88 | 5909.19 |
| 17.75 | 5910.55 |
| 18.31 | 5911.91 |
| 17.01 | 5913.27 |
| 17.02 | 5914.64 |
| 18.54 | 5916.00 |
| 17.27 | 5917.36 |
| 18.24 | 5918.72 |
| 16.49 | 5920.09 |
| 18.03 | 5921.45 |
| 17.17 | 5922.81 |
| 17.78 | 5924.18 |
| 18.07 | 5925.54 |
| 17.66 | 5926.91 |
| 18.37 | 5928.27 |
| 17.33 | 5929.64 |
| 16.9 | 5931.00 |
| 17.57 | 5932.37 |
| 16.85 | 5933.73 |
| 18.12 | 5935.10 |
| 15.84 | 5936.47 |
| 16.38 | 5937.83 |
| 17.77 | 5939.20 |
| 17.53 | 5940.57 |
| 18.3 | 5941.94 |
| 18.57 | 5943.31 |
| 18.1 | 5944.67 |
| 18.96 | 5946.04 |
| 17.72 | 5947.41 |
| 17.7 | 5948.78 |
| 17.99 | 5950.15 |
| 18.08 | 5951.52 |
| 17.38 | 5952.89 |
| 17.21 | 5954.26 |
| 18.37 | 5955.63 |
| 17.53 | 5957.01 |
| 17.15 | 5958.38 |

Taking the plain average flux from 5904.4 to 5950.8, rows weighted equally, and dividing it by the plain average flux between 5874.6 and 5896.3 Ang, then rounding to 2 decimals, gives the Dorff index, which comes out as 1.19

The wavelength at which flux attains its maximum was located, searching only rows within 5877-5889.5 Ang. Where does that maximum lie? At 5879.33 Ang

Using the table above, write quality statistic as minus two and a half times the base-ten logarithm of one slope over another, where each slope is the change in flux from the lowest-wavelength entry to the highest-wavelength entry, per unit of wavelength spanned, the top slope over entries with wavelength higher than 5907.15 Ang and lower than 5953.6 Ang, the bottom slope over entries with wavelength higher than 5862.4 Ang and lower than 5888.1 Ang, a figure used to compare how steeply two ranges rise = 3.7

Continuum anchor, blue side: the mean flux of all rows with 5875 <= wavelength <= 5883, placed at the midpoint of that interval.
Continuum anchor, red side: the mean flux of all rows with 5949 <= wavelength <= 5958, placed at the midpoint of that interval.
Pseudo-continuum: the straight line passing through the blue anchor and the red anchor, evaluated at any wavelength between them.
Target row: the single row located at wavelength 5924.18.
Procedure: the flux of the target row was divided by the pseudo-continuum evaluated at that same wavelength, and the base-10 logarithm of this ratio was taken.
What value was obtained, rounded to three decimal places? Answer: 0.003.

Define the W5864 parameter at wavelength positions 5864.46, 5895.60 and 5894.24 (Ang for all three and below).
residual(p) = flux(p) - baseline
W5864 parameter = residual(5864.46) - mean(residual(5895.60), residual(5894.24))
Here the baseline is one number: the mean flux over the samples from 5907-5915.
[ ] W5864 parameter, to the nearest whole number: 4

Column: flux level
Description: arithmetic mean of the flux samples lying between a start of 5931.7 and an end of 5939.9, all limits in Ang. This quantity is 17.1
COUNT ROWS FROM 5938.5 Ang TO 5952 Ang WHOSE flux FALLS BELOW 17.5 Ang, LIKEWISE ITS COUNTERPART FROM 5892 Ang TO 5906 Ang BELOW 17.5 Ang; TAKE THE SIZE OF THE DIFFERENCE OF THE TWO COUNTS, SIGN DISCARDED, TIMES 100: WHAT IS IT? 900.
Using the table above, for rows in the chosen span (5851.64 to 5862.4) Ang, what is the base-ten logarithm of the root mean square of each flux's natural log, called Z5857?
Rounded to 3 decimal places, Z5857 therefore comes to 0.459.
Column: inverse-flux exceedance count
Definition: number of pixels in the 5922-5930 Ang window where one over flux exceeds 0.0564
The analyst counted 3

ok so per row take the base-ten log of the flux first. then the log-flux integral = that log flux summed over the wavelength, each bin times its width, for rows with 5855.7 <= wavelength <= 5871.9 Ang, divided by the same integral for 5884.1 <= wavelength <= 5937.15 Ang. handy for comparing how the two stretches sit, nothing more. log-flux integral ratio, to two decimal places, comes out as 0.32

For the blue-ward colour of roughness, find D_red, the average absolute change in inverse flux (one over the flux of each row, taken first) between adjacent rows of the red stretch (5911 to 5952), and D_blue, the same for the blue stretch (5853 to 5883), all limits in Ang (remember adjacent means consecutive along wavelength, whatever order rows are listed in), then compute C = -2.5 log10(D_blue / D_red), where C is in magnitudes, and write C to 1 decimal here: 0.0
